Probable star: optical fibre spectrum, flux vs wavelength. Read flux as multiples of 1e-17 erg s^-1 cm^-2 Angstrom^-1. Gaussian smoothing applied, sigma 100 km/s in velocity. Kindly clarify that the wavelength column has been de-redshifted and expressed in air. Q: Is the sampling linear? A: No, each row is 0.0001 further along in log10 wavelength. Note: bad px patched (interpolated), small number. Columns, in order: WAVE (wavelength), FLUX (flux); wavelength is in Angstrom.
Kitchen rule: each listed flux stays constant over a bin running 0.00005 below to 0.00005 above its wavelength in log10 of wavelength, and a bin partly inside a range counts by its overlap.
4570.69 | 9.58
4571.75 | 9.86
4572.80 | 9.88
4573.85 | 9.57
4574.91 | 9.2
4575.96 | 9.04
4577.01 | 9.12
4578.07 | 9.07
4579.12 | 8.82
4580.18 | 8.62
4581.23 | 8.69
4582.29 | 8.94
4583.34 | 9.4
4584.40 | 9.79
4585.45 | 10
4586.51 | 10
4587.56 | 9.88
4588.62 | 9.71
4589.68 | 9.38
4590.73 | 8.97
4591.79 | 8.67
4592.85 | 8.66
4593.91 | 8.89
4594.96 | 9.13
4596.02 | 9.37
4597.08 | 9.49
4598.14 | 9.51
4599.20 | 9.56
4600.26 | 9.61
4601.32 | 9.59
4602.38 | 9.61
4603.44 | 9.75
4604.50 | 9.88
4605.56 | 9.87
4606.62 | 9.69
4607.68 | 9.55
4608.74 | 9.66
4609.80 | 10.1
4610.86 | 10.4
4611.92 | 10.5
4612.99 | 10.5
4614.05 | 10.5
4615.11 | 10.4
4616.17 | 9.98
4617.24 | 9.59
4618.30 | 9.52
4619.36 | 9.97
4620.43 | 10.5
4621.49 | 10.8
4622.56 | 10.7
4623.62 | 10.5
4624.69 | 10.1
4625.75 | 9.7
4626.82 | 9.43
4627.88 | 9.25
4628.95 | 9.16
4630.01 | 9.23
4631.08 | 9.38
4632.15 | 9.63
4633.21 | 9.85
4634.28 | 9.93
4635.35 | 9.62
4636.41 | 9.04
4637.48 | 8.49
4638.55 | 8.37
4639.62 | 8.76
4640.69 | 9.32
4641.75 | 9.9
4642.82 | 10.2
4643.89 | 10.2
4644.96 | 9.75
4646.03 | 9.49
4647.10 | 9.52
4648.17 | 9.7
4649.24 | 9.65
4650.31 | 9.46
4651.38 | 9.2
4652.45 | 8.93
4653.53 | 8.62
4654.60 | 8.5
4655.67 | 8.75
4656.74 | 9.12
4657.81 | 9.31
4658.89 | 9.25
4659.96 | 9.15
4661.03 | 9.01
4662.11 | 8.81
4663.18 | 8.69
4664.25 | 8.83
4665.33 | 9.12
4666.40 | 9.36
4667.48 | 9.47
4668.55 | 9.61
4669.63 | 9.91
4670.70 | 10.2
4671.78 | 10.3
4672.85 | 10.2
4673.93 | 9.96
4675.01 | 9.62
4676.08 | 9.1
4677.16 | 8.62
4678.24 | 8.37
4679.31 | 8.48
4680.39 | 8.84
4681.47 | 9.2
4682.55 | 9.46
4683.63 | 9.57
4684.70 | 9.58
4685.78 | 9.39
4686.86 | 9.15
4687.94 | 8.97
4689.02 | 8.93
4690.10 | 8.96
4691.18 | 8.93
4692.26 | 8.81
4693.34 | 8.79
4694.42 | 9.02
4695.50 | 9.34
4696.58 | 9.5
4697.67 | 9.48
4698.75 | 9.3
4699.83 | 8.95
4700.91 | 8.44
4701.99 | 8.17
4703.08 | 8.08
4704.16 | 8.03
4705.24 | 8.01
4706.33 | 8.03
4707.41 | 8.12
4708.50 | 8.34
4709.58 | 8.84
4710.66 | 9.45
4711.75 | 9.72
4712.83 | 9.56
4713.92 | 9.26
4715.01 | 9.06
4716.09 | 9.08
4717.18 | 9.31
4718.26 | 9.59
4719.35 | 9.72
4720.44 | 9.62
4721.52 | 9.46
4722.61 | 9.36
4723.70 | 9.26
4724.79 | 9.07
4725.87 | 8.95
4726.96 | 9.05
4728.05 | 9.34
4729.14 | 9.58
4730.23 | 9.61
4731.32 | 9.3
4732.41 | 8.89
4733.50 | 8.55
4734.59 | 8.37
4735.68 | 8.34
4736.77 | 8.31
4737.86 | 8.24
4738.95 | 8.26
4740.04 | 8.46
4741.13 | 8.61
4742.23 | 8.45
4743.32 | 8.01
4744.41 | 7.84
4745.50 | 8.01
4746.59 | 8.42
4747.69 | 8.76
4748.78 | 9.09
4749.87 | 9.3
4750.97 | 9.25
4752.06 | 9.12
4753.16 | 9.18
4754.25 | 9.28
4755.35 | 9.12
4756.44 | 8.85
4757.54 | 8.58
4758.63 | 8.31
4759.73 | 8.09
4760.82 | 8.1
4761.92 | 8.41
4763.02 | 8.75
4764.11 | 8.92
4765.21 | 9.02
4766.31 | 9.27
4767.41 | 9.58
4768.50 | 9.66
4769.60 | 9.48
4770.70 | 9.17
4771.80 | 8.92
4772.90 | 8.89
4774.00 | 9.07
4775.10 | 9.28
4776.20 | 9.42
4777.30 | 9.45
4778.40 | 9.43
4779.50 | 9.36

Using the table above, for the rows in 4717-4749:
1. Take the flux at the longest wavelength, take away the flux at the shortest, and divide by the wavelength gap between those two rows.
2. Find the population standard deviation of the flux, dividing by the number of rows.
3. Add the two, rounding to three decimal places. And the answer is 0.547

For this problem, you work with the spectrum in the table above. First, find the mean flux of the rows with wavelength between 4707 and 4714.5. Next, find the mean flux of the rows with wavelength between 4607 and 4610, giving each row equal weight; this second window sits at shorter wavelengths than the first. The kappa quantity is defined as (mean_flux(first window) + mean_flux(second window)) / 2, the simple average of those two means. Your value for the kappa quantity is 9.4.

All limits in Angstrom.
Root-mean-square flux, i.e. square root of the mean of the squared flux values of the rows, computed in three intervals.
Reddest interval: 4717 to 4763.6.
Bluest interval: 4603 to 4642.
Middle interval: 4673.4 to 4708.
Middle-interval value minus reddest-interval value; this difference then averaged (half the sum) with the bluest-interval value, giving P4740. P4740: 4.93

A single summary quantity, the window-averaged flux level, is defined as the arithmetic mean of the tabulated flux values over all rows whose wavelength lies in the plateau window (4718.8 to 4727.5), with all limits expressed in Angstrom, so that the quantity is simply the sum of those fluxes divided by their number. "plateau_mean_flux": 9.31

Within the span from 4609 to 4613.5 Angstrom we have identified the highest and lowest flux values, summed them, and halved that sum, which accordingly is 10.3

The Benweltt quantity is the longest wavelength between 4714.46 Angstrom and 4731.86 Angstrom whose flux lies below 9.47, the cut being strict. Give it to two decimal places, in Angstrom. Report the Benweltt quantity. 4731.32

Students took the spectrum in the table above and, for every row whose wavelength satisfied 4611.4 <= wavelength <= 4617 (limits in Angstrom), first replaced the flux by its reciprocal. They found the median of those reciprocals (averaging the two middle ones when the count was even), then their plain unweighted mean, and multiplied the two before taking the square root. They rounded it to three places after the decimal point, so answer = 0.096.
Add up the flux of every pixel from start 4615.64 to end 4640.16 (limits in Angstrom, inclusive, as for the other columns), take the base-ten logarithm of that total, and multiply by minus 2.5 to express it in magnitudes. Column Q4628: -5.86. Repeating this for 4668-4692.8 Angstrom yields -5.83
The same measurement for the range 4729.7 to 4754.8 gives -5.75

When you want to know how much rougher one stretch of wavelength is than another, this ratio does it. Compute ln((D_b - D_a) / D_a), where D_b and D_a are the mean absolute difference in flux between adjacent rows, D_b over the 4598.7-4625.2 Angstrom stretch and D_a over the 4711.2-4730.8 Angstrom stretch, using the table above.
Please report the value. -1.7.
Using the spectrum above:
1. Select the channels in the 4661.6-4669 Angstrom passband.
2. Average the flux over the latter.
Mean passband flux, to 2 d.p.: 9.13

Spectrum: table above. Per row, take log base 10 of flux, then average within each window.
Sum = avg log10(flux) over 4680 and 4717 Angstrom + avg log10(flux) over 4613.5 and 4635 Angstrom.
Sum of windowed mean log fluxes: 1.95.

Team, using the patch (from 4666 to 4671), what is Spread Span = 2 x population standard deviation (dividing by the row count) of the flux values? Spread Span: 0.61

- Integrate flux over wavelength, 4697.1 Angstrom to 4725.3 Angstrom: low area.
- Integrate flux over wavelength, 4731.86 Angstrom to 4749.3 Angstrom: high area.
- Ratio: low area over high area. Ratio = 1.72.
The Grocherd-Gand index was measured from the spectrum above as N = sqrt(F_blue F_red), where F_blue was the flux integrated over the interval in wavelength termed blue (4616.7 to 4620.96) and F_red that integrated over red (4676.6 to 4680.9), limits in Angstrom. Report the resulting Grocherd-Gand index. 39.4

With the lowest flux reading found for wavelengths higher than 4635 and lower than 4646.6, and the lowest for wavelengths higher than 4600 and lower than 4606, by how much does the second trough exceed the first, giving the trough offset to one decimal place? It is 1.2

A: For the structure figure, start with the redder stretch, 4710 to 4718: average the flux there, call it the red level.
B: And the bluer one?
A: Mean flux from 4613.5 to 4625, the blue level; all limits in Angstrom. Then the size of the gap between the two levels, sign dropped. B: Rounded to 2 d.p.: 0.88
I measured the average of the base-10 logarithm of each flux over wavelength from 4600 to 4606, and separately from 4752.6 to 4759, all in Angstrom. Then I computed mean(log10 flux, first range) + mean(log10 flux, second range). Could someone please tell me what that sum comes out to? 1.94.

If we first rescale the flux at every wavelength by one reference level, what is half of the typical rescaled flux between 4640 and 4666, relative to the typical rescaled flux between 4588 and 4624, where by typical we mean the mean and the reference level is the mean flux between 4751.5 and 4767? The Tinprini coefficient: 0.474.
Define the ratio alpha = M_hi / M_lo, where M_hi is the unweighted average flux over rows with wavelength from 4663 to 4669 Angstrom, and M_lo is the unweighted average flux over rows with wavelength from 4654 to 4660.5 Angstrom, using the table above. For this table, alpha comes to 1.02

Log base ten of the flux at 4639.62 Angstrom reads 0.943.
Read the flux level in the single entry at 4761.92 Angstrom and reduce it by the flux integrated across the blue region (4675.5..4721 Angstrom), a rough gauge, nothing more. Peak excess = -400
